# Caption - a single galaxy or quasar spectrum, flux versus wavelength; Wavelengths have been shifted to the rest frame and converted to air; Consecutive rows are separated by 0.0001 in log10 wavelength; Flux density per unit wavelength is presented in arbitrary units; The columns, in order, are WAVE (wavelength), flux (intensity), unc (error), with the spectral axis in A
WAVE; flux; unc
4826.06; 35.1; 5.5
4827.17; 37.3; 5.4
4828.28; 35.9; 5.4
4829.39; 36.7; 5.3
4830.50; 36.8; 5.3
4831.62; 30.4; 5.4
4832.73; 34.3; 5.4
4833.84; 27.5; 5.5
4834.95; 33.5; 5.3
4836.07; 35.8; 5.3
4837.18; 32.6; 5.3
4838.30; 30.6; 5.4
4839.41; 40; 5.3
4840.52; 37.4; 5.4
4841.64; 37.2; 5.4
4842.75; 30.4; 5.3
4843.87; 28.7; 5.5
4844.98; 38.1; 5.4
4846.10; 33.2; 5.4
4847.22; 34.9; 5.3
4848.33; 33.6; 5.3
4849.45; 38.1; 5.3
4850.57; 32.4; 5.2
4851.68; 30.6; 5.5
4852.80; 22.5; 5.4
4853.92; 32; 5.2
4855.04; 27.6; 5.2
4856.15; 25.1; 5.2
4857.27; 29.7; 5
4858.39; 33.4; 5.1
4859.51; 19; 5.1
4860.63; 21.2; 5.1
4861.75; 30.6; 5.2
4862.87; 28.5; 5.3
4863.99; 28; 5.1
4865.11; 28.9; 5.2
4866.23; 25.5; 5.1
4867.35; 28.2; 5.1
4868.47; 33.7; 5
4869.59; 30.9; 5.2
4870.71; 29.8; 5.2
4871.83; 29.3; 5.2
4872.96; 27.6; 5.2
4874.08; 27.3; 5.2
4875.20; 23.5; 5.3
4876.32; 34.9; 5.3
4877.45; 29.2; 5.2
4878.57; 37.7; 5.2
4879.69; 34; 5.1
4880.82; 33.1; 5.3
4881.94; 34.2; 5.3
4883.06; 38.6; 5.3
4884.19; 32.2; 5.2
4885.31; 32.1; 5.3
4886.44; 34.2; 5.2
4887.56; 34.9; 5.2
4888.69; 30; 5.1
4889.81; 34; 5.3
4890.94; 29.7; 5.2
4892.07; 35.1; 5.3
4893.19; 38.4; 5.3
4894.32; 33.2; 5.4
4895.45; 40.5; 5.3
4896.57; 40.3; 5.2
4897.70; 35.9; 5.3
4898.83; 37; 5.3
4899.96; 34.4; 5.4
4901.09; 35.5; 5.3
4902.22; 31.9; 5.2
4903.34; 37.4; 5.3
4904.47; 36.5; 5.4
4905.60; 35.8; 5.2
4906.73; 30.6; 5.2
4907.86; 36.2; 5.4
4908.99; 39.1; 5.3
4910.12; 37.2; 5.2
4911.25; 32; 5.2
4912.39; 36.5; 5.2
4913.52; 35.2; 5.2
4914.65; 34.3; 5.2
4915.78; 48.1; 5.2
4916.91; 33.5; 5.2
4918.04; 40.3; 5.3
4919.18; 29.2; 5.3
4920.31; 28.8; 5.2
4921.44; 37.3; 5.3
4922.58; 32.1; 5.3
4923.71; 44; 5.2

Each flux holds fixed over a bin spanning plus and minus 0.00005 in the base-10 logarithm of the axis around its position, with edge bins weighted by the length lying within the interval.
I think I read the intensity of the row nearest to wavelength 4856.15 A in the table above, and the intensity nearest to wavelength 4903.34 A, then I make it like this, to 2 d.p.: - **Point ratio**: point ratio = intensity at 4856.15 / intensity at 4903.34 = 0.67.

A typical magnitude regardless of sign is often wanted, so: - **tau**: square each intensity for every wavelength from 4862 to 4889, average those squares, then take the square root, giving 31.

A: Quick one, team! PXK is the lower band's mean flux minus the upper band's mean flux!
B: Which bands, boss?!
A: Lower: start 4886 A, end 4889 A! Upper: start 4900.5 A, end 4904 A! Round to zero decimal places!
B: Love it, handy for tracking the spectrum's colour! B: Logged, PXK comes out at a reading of -2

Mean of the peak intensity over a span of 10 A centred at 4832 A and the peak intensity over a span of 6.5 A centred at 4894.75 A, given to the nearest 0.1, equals 38.9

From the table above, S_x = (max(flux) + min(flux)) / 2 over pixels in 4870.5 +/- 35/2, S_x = 28.8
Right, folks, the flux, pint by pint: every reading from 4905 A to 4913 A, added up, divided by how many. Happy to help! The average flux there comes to 35.3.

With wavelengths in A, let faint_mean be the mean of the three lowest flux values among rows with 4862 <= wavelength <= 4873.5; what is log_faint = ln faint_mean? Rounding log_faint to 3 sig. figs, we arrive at 3.30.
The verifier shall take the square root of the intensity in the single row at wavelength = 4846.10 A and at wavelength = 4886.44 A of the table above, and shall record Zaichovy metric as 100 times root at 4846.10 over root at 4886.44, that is 99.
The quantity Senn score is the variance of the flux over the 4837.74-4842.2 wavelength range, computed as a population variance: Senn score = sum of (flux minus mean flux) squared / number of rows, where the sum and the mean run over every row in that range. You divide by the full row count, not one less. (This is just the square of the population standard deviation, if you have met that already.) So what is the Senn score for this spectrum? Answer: 12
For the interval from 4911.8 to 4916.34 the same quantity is 31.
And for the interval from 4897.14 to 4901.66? 1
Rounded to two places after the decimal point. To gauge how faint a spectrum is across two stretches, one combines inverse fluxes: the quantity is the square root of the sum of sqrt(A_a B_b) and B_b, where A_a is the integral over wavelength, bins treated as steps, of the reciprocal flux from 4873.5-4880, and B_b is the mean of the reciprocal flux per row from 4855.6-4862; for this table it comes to 0.36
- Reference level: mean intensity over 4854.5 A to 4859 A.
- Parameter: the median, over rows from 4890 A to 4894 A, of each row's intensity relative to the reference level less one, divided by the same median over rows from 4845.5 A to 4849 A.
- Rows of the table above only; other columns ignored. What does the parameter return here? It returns 1.3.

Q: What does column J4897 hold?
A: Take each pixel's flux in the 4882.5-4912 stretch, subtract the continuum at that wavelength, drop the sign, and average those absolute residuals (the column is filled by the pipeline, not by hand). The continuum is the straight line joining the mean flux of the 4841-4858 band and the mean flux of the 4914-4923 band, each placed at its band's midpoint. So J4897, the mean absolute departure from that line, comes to 2.5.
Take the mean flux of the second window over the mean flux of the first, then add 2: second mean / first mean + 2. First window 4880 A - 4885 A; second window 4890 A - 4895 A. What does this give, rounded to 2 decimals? 2.99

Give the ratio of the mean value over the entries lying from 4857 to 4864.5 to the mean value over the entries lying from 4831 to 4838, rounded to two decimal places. 0.84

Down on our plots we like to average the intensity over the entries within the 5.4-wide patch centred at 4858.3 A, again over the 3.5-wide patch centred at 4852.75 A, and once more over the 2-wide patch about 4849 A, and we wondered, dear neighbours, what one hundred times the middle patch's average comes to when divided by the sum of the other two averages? 46.1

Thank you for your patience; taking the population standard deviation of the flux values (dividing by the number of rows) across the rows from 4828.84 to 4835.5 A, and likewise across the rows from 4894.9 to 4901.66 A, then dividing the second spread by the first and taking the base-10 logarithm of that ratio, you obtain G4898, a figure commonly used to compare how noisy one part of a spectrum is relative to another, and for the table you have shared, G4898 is -0.15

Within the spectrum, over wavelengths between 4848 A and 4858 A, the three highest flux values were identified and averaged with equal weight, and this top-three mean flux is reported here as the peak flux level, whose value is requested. 34.7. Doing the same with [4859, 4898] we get 39.8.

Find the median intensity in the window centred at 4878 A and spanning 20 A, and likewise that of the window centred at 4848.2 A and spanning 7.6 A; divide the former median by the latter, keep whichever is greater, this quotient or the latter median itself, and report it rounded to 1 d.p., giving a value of 33.6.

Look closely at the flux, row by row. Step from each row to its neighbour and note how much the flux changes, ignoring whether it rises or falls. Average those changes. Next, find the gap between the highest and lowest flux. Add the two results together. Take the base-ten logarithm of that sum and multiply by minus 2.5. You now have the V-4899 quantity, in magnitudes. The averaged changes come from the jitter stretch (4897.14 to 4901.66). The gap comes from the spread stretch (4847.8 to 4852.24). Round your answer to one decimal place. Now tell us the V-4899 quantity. -2.4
